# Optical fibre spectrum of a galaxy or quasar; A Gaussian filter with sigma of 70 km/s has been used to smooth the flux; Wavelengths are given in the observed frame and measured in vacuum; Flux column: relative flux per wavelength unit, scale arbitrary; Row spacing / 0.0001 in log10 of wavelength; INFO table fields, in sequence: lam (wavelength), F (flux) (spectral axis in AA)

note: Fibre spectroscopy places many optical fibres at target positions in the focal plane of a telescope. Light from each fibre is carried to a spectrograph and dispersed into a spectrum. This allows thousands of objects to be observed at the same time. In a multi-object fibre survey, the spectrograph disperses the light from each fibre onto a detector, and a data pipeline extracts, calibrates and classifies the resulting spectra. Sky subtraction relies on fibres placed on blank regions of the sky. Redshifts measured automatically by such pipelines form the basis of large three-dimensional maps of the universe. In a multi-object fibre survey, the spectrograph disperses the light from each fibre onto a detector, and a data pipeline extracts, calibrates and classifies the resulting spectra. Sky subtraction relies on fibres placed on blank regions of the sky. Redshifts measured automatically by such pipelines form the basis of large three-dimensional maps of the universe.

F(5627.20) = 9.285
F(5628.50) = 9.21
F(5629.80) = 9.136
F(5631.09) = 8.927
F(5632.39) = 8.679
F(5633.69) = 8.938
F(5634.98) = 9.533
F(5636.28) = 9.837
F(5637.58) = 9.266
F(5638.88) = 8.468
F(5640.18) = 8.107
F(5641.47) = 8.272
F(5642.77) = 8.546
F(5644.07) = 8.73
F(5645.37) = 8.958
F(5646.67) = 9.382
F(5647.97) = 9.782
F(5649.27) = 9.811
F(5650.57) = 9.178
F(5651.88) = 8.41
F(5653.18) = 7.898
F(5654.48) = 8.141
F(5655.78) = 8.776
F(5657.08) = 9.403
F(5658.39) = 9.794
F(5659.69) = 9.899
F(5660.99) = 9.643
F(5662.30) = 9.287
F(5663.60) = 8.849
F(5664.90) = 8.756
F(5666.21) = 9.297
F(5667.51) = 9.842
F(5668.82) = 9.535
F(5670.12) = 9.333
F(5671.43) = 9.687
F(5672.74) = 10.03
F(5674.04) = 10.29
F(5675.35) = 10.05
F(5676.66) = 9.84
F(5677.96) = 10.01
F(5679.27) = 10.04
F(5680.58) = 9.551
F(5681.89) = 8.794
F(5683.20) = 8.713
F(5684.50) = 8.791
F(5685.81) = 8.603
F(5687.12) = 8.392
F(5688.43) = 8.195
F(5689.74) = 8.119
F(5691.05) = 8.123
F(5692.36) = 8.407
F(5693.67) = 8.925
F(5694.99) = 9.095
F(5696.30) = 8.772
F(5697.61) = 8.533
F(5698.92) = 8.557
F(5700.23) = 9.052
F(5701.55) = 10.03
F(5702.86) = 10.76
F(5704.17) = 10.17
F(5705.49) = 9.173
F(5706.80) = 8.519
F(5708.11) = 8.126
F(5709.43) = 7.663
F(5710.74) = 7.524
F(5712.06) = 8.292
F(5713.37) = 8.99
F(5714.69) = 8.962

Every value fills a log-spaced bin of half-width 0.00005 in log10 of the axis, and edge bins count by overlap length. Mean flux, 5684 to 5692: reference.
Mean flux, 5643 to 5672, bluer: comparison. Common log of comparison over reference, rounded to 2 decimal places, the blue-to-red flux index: 0.04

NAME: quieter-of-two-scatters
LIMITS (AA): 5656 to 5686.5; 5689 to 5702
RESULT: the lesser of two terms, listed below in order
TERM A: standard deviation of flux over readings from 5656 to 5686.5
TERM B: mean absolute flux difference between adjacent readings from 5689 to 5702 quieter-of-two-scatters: 0.34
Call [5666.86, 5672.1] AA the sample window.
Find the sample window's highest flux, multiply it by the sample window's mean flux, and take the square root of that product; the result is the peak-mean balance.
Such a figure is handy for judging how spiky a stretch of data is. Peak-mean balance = 9.7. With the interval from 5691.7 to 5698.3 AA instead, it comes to 8.9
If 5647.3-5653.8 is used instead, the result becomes 9.4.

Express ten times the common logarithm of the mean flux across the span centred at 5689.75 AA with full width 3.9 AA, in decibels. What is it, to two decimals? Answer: 9.11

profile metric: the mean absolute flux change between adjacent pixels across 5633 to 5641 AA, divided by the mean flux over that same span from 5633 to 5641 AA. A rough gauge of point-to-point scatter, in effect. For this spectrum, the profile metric 0.058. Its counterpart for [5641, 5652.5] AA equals 0.041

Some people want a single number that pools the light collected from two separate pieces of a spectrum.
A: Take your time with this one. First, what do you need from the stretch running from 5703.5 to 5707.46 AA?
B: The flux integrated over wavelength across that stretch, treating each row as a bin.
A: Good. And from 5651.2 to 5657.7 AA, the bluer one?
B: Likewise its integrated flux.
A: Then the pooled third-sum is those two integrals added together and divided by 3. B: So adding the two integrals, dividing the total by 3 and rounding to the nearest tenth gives 30.7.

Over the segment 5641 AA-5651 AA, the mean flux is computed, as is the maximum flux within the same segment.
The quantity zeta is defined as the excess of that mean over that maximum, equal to -0.7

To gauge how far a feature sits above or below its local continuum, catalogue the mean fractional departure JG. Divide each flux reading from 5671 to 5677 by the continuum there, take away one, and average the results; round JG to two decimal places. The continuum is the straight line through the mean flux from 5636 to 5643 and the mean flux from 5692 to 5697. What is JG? 0.14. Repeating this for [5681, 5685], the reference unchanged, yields 0.00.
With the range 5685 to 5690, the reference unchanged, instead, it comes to -0.05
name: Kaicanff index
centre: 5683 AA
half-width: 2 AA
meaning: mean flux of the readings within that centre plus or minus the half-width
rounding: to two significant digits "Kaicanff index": 8.8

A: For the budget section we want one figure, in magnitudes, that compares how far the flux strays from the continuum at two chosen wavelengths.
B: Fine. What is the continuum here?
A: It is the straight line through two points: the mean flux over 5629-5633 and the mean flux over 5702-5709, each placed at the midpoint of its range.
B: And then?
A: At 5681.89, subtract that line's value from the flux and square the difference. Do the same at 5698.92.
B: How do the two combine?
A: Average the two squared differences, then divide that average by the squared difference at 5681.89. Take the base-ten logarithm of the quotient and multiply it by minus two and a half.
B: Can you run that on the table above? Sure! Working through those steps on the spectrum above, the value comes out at -0.8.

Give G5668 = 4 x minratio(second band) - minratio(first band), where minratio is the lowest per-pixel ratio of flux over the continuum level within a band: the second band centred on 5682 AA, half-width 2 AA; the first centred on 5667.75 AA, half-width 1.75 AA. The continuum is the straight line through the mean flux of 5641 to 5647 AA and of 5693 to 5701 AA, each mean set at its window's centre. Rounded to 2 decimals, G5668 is 2.90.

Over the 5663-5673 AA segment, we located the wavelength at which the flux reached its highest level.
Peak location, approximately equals 5672.74 AA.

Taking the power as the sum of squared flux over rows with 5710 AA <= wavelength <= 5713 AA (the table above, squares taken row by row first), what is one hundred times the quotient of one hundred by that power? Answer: 80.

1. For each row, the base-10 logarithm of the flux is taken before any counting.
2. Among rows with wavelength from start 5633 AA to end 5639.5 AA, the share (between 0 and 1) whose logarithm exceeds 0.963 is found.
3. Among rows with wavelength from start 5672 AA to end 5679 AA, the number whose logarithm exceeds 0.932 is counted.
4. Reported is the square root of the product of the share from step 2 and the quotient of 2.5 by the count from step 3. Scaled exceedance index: 0.55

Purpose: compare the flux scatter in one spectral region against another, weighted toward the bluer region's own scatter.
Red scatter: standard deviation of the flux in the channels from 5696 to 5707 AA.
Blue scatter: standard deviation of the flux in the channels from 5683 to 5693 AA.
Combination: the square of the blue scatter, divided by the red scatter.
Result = 0.08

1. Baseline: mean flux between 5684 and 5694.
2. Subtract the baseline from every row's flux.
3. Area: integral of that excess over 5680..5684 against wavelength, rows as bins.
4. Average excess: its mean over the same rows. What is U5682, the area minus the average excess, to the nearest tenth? 1.7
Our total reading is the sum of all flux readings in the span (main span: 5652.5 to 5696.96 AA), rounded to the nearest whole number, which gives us 311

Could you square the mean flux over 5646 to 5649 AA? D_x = 92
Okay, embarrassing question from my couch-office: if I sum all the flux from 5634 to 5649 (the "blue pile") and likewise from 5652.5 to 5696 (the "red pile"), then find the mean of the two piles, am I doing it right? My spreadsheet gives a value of 200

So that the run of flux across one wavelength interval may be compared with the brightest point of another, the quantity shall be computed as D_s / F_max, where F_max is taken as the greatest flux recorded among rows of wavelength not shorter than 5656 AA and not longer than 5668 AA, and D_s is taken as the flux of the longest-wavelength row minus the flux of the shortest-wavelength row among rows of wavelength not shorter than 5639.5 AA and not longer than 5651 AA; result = 0.11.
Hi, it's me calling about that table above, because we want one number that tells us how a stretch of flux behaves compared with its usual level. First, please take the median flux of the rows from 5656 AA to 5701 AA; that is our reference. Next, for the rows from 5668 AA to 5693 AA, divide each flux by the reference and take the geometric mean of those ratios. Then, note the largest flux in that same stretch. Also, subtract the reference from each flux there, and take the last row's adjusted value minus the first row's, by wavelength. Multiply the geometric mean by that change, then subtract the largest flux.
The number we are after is -11.4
